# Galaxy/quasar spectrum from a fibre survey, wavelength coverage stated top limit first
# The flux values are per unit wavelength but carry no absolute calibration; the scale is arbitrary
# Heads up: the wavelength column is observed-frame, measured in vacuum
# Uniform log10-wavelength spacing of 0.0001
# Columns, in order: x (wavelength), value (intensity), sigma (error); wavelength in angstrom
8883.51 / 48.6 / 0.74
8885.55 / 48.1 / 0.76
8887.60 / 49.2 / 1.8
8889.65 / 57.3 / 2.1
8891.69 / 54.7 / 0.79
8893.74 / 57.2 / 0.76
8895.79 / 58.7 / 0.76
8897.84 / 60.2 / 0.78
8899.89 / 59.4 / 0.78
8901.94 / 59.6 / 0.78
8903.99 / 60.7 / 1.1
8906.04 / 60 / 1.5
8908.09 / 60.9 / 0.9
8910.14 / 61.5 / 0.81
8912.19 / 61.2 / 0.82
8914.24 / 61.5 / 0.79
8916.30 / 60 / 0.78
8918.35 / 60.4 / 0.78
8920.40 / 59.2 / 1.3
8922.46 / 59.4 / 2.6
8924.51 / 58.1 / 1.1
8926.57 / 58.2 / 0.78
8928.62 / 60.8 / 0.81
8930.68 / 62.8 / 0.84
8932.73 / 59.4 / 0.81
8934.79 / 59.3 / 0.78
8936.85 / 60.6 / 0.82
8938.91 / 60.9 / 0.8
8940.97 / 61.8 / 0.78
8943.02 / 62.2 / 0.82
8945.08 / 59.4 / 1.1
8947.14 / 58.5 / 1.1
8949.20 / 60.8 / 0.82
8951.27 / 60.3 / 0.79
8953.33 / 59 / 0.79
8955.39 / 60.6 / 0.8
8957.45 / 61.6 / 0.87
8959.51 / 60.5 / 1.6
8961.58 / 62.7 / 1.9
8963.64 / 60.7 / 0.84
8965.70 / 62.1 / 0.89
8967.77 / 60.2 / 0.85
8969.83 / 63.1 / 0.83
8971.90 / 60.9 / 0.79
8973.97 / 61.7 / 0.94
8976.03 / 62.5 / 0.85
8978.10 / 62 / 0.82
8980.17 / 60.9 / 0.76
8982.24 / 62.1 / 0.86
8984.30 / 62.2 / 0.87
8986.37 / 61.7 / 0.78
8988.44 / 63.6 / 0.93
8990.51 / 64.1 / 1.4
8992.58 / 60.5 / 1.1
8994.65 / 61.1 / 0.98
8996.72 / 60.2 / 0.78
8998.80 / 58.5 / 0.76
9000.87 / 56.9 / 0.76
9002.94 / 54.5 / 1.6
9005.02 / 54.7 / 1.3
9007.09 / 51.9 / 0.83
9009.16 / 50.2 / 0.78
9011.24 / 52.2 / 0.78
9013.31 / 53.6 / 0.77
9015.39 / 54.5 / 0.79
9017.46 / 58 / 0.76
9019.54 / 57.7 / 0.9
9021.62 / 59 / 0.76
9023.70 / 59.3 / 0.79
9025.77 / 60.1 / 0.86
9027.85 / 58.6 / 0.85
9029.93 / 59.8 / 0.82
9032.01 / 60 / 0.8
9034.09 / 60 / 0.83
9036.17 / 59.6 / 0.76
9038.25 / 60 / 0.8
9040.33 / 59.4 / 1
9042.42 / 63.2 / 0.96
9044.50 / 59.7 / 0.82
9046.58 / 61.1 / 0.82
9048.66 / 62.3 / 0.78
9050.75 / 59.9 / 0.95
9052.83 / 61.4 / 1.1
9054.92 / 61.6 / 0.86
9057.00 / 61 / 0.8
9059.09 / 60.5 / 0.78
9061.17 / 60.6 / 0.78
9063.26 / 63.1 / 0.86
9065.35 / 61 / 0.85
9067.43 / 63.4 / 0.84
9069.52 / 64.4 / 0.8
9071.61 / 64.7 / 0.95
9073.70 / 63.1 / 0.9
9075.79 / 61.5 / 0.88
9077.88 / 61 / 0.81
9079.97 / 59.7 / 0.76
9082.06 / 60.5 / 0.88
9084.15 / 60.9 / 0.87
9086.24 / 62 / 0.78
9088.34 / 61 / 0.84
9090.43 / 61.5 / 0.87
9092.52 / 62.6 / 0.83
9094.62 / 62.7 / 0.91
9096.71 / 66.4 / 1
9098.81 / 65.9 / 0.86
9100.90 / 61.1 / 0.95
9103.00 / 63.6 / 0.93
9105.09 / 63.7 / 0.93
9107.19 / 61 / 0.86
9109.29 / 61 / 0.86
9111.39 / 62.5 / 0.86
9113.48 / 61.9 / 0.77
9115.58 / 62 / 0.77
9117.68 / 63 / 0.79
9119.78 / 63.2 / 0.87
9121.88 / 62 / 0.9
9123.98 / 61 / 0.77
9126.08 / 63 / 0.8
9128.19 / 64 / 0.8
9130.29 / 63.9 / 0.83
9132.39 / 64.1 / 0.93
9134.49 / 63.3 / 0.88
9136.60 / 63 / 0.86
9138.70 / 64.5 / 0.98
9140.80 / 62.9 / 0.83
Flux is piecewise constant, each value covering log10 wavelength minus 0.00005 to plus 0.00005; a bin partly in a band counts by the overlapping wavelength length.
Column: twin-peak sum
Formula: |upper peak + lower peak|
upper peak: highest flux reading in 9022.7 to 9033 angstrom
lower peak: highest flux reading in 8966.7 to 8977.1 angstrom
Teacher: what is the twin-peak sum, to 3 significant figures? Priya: 123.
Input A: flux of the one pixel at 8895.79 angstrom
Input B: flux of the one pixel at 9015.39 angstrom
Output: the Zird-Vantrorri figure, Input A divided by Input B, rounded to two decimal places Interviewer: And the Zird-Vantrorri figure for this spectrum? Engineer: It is 1.08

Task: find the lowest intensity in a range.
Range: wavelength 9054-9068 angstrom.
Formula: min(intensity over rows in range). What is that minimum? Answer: 60.5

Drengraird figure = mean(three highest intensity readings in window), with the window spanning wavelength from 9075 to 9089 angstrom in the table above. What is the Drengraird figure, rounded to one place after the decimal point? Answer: 61.5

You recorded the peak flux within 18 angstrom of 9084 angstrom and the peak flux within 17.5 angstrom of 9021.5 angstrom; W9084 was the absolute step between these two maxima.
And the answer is 6.3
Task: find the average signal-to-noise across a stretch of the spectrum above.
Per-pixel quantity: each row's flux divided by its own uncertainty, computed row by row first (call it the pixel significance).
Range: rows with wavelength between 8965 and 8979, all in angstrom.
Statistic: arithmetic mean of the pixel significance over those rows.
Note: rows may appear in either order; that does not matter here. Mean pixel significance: 73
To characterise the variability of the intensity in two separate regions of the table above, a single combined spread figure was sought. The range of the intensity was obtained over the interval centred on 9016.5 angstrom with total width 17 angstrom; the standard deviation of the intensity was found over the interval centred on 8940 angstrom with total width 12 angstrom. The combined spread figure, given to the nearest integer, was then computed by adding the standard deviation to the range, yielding 10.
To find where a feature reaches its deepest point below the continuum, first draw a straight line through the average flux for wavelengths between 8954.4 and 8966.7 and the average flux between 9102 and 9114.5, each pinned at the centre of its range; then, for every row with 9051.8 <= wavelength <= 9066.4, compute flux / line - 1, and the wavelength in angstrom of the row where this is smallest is 9059.09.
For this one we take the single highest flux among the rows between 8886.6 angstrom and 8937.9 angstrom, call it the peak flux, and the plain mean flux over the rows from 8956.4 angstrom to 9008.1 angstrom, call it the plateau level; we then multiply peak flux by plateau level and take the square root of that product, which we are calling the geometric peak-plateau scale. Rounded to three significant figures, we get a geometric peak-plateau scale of 61.6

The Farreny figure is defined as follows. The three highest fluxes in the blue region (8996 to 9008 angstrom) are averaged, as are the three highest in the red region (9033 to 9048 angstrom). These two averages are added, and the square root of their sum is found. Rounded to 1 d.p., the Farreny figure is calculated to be 11.0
